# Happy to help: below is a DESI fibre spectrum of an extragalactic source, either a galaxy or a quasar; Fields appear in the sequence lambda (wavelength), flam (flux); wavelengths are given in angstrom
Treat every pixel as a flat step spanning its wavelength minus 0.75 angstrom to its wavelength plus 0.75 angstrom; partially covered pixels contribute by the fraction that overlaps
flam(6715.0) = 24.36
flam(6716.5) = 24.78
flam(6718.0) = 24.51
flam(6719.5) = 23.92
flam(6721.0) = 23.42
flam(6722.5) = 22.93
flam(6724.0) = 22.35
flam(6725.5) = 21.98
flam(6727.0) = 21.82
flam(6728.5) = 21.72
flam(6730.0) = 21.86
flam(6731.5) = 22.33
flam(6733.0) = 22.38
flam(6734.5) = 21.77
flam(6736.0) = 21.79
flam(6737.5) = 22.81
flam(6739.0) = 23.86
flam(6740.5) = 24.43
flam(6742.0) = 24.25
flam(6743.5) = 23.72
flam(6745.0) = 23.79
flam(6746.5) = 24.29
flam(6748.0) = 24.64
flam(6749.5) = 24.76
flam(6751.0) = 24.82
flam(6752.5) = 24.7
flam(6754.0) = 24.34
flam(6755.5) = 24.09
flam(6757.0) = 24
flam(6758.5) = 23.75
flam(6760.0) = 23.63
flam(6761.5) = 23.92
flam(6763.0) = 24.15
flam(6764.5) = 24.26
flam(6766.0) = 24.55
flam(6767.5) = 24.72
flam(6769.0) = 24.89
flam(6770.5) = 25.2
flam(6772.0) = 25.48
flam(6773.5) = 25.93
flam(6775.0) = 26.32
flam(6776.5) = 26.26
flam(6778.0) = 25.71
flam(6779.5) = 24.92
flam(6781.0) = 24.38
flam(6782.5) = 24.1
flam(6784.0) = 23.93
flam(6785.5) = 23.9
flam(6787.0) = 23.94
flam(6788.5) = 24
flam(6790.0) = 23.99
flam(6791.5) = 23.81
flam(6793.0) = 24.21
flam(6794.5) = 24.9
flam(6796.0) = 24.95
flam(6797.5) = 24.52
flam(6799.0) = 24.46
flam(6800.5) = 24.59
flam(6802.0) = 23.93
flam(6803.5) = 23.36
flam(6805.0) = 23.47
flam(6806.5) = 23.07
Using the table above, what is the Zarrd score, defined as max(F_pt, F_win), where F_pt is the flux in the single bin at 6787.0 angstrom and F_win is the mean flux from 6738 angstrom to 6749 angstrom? 24.1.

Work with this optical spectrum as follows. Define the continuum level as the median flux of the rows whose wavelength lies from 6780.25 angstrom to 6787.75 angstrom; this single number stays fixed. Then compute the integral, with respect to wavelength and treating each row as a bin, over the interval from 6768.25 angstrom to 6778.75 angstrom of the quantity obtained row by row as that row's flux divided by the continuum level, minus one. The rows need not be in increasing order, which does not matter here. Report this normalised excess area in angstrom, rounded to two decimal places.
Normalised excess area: 0.77 angstrom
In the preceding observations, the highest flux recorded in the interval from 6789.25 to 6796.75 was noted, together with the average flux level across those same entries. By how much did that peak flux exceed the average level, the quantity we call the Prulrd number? 0.58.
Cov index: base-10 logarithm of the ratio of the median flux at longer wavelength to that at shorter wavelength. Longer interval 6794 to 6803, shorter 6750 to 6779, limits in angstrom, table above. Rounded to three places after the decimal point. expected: -0.003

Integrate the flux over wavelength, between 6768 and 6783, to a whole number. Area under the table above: 380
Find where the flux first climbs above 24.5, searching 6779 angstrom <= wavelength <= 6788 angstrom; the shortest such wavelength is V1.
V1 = 6779.5 angstrom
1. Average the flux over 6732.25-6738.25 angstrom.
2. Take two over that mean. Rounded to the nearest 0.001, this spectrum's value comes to 0.090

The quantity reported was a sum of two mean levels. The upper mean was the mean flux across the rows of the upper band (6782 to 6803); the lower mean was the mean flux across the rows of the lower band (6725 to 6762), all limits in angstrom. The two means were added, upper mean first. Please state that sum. 47.6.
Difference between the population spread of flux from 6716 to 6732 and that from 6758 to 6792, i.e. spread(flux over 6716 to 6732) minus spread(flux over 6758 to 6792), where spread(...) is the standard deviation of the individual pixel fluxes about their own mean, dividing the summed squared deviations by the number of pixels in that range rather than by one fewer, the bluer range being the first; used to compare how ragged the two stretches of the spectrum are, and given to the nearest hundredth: 0.25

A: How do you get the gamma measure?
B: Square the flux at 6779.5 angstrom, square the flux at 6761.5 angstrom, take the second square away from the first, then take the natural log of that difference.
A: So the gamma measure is 3.89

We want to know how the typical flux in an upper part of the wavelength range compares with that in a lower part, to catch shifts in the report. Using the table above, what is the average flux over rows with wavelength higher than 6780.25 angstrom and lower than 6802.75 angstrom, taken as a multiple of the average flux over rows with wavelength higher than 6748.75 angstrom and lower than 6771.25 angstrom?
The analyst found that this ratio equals 0.994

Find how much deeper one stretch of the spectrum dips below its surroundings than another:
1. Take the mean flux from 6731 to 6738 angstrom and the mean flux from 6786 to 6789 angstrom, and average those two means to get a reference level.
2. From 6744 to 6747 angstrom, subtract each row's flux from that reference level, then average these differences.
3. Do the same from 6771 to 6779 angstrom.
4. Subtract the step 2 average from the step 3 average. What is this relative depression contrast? -1.9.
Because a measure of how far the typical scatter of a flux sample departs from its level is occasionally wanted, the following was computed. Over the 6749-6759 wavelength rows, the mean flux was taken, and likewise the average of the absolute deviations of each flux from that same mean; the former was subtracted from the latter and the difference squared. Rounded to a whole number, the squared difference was 576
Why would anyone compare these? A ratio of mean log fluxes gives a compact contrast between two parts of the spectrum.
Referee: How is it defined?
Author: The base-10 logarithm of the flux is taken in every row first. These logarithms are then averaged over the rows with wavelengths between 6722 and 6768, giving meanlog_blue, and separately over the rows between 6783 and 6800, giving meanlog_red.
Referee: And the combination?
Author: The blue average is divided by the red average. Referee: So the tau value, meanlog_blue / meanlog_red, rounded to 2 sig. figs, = 0.99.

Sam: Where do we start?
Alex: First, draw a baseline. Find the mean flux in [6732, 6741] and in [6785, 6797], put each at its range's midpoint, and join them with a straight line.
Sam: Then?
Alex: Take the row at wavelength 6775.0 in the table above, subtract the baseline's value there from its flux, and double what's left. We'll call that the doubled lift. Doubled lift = 5.0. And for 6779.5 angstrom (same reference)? 2.0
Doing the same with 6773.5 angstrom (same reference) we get 4.3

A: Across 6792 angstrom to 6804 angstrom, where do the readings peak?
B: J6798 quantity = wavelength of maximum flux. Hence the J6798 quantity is 6796.0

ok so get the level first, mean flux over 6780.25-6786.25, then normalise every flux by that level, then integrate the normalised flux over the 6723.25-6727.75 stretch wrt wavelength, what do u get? 4.12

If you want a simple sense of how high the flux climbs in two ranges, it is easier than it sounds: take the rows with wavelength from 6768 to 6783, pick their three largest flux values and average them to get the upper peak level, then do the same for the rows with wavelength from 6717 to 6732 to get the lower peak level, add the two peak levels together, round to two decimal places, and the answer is 50.12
